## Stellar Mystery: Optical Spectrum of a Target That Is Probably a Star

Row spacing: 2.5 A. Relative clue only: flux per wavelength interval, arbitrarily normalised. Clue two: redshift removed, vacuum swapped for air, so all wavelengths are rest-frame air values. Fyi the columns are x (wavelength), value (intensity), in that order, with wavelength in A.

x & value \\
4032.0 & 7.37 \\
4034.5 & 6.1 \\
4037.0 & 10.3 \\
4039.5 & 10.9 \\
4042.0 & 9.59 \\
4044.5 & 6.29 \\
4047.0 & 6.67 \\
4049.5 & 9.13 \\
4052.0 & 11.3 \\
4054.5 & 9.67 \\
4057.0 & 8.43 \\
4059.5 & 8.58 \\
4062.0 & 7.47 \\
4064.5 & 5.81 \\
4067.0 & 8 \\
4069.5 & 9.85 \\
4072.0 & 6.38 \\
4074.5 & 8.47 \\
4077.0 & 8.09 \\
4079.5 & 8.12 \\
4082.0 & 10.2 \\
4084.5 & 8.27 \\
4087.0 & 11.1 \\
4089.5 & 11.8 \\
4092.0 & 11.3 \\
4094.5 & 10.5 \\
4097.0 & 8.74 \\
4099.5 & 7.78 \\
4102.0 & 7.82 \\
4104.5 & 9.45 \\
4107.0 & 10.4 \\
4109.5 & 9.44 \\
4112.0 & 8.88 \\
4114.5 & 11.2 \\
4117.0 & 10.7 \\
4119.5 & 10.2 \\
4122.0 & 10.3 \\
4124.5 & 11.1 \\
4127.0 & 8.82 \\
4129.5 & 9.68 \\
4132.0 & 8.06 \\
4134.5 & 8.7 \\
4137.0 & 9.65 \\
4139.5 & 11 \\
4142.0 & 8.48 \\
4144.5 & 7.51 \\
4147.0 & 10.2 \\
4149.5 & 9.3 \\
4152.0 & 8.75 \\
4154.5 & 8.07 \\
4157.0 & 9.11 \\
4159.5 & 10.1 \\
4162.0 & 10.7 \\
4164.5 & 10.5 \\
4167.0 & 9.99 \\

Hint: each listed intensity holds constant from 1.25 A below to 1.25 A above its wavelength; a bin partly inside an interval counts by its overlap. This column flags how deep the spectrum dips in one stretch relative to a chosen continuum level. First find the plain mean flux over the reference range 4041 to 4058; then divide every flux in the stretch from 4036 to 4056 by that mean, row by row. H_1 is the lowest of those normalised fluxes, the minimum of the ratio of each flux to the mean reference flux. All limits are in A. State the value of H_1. 0.72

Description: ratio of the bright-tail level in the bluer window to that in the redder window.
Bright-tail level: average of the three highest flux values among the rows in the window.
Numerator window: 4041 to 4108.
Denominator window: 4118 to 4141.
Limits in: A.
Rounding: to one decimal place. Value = 1.1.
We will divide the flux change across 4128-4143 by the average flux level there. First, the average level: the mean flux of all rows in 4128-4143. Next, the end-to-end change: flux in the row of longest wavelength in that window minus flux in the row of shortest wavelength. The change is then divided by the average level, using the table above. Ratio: -0.1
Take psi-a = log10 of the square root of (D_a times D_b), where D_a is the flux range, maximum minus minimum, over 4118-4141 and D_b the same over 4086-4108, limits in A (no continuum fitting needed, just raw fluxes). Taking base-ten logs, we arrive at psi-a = 0.54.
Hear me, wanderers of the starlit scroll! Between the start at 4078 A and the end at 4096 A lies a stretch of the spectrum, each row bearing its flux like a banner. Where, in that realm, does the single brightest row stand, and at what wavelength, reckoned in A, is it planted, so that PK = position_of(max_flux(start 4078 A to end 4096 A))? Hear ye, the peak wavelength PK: 4089.5 A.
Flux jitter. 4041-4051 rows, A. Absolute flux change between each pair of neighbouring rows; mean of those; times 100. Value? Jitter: 205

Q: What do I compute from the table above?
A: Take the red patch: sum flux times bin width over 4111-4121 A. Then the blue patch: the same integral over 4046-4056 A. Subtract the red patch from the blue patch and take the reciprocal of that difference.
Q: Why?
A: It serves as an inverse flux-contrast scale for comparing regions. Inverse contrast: -0.10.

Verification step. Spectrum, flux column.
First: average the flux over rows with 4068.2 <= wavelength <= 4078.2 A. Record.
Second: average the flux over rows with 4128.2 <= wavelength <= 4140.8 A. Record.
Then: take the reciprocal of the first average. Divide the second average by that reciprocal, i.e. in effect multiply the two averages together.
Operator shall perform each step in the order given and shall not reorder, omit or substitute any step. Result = 77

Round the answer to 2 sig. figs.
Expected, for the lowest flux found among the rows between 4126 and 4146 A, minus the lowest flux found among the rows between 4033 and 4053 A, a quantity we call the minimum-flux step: 1.4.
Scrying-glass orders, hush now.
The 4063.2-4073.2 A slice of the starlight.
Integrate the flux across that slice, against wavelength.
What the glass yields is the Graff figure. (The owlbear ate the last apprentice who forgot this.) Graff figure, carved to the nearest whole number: 75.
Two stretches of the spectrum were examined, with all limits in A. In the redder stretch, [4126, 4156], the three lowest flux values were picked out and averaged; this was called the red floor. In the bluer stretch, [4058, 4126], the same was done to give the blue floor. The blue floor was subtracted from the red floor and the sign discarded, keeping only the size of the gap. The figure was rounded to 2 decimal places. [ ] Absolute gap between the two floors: 1.33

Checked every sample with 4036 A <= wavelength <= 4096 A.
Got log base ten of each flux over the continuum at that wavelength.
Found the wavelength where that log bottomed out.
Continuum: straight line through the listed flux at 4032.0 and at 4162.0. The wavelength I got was 4064.5 A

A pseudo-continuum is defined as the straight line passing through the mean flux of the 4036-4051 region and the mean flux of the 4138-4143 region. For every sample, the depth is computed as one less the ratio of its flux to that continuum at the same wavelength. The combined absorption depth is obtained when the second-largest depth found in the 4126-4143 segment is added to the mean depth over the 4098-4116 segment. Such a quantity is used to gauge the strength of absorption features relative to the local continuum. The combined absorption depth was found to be 0.15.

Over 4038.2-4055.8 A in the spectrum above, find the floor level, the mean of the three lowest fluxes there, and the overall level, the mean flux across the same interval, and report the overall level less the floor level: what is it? 1.7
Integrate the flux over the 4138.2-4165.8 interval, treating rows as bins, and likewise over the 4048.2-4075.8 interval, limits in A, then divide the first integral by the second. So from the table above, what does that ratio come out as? 1.11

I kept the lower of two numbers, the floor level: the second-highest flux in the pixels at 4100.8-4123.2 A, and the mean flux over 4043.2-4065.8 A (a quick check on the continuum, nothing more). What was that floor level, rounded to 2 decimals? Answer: 8.15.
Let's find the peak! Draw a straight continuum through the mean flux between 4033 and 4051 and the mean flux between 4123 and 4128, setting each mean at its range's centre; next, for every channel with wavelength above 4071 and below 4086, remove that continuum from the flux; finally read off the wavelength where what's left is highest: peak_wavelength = 4082.0 A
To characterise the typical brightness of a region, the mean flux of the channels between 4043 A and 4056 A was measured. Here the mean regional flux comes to 8.6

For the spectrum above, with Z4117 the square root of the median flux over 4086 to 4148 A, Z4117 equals 3.111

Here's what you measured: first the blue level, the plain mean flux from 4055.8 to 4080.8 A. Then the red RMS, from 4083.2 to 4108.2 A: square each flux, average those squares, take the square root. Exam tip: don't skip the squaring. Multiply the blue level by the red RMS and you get 77.8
